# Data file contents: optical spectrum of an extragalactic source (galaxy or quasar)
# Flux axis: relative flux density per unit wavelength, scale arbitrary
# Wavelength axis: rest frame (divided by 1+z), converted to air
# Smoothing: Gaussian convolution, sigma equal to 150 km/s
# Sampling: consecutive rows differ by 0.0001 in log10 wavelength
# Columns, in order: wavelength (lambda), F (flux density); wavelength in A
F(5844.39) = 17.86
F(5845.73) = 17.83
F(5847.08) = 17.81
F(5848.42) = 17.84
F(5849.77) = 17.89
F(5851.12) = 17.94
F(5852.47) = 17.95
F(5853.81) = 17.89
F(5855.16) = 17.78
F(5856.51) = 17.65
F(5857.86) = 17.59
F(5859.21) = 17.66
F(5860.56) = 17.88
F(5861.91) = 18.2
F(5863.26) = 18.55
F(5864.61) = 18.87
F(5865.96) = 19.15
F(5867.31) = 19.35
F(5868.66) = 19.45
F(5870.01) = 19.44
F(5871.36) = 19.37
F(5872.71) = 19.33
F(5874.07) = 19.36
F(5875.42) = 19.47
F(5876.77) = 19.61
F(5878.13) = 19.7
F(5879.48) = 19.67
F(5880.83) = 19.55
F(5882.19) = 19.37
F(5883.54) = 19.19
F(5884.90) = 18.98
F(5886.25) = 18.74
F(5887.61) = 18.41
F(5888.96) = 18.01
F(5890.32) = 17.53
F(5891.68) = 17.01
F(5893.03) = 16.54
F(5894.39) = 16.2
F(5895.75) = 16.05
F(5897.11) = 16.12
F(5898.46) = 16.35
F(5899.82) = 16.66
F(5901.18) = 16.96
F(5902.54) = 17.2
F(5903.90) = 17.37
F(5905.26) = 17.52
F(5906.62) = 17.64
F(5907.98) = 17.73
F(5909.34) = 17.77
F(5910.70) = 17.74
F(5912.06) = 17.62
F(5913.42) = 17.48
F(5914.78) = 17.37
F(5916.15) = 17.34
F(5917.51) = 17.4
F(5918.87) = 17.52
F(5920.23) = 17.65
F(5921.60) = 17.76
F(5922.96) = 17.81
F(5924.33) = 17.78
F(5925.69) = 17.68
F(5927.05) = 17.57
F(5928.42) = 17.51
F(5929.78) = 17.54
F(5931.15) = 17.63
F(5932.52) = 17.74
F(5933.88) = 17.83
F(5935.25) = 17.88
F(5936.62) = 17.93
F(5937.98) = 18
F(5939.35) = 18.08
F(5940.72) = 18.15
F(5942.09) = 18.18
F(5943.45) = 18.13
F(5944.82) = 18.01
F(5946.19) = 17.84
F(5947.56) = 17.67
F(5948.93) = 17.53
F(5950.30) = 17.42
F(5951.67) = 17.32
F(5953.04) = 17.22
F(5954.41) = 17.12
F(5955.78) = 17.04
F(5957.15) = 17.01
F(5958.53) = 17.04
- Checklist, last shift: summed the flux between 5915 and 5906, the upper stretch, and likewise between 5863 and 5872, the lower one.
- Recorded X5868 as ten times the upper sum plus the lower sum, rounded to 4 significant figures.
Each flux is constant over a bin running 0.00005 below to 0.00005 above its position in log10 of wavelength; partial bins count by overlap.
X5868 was 1368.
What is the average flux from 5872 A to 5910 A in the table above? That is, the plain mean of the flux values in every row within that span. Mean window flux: 18.0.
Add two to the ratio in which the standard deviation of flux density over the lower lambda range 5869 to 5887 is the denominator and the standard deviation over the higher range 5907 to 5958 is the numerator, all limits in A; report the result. 3.1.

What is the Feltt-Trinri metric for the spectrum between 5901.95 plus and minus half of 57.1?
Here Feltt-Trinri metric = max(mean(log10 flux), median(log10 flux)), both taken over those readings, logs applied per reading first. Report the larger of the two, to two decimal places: 1.25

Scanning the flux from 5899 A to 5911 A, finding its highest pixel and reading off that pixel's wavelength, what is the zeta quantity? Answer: 5909.34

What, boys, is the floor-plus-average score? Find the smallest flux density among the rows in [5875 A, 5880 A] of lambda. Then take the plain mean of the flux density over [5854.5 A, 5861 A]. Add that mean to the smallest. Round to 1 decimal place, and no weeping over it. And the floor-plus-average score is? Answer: 37.2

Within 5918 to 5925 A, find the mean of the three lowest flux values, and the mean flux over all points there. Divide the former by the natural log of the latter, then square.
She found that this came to 37.7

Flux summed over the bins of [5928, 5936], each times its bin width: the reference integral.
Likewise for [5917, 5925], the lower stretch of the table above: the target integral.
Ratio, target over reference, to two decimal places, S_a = 1.00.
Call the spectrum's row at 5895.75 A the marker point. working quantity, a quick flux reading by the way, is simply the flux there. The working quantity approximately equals 16.05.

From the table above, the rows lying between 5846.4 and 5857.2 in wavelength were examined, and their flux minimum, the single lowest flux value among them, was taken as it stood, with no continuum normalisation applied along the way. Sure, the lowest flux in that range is 17.65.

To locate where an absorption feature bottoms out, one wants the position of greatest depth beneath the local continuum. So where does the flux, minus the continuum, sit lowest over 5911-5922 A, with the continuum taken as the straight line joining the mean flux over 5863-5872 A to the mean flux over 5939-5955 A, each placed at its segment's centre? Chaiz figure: 5916.15 A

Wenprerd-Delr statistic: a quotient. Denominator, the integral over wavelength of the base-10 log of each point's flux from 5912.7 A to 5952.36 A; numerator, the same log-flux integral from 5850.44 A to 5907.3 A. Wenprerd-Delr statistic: 1.4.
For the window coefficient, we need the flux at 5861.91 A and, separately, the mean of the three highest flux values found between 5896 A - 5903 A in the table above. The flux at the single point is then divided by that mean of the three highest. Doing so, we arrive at 1.07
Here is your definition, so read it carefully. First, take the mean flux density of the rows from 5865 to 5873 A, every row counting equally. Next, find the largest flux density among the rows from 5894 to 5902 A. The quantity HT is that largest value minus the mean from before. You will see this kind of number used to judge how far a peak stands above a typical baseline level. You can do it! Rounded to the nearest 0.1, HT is -2.4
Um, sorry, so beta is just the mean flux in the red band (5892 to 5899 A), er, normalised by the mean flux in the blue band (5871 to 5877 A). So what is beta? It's 0.84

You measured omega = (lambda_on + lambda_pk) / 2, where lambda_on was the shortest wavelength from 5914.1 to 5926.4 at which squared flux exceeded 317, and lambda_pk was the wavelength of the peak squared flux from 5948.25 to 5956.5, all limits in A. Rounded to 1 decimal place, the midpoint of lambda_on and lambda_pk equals 5935.9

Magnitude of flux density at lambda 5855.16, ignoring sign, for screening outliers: 17.78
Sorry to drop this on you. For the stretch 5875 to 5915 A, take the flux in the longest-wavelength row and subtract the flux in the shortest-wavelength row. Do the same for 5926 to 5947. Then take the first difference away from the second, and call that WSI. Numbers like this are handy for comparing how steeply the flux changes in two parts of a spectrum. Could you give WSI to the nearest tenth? 2.4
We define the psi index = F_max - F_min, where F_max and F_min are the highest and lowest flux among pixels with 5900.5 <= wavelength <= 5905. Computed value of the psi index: 0.41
